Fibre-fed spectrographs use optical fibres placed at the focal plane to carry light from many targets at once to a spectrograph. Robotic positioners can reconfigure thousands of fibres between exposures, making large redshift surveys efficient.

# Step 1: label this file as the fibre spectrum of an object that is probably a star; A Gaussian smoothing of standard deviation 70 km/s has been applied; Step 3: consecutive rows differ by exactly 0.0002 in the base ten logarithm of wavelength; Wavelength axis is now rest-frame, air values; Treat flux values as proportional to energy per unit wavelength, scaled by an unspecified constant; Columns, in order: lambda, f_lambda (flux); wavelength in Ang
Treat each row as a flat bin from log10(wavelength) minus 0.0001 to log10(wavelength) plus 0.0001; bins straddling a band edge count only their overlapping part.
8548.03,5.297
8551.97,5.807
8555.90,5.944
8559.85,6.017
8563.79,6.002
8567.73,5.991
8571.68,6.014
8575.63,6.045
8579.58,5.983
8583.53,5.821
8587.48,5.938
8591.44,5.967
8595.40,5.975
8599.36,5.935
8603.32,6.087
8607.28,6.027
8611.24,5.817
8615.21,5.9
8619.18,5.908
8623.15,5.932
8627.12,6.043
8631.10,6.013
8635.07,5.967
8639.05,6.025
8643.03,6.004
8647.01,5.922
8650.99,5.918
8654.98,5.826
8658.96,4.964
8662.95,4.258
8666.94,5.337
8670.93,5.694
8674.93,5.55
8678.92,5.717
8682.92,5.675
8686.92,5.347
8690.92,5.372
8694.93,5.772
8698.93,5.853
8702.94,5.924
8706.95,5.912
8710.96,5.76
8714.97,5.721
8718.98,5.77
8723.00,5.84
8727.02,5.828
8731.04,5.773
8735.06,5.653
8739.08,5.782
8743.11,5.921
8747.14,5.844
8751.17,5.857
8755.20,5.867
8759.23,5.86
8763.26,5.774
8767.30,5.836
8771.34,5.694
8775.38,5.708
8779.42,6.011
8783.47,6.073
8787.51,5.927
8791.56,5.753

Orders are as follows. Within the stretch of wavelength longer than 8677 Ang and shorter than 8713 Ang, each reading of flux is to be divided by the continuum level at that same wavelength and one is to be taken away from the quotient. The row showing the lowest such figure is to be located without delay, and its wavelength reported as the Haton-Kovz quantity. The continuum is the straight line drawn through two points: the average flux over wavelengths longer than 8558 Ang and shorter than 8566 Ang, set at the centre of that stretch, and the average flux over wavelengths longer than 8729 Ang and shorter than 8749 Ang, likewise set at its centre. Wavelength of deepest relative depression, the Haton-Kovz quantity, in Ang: 8686.92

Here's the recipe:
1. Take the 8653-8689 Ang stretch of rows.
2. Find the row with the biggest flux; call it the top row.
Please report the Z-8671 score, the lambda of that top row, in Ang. 8654.98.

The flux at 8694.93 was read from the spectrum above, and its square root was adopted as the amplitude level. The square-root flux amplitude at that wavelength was 2.40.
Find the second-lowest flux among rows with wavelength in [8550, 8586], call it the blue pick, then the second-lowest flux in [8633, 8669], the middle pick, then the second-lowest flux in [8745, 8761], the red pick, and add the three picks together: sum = 16.6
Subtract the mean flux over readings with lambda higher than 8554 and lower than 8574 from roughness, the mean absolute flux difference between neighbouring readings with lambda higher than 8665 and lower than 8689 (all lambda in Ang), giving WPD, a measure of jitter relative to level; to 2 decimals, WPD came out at -5.79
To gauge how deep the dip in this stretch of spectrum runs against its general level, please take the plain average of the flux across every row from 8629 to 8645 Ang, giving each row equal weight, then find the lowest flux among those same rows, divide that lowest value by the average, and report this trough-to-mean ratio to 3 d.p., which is 0.994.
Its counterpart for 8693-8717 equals 0.982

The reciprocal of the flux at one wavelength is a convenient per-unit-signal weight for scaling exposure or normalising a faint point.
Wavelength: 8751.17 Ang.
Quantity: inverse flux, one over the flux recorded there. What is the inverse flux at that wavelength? 0.171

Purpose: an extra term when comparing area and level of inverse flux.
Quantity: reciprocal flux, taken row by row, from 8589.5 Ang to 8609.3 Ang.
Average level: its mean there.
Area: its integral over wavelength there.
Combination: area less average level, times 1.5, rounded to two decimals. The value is 4.70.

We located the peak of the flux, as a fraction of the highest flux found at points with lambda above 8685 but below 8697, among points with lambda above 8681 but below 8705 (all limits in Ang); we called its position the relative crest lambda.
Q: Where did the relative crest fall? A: 8702.94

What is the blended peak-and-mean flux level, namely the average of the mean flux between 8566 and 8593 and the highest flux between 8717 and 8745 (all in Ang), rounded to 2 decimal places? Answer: 5.94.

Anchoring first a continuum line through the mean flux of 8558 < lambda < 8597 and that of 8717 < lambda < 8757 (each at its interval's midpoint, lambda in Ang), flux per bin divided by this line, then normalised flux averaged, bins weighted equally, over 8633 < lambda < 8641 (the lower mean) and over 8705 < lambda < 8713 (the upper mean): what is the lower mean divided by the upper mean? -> 1.01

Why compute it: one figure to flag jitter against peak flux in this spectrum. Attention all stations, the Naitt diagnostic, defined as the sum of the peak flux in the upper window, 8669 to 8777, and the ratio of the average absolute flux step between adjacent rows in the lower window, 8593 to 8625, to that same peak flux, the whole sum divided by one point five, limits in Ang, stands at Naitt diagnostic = 3.96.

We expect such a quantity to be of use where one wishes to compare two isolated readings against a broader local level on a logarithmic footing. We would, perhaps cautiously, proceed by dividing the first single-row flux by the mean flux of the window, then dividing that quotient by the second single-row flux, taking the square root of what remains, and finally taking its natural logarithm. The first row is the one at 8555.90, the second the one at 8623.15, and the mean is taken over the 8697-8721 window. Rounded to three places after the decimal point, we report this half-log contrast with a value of -0.880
